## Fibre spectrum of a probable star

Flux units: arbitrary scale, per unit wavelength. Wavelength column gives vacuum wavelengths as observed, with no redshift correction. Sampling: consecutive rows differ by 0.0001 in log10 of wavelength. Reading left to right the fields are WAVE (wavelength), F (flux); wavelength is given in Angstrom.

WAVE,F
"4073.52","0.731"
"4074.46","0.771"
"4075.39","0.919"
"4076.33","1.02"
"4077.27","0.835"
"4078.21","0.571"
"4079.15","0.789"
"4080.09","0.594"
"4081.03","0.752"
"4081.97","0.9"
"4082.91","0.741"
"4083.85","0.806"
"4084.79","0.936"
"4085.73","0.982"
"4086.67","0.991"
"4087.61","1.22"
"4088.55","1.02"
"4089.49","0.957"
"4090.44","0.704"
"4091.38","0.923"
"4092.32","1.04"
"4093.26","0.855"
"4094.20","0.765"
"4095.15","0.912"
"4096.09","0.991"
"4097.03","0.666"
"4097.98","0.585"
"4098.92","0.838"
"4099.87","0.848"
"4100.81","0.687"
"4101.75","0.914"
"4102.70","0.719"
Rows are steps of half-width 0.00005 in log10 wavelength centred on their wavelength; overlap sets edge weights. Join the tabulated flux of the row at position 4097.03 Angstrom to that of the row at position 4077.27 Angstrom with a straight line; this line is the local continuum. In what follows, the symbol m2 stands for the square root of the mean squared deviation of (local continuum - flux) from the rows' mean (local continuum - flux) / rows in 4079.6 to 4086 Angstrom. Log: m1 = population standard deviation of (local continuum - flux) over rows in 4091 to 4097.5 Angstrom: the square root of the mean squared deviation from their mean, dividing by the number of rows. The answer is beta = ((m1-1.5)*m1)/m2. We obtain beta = -1.14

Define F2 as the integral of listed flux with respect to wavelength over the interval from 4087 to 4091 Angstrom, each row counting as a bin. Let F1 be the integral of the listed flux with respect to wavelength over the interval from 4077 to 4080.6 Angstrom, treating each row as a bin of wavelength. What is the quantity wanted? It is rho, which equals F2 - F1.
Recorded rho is 1.4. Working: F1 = 2.48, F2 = 3.90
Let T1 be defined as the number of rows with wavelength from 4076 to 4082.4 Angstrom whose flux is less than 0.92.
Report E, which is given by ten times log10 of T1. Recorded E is 7.8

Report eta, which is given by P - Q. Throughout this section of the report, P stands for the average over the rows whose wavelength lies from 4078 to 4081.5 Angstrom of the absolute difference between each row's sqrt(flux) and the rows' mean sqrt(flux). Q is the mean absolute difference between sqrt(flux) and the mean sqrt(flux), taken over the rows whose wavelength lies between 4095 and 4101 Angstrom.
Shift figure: -0.013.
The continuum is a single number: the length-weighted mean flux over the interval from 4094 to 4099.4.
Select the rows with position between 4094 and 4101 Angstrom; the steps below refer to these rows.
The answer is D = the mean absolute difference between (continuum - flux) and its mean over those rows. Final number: 0.111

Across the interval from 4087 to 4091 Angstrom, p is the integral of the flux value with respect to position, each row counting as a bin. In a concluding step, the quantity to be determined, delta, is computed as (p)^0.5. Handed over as 1.97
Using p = 3.90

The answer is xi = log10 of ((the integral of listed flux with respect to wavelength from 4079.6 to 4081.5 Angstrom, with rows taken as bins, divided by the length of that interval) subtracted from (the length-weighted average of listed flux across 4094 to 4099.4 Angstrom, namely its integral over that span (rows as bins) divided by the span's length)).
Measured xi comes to -0.92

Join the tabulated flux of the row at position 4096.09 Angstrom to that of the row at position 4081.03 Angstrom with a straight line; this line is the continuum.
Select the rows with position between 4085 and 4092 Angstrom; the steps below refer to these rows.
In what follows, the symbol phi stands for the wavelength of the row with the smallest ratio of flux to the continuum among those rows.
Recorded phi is 4090.44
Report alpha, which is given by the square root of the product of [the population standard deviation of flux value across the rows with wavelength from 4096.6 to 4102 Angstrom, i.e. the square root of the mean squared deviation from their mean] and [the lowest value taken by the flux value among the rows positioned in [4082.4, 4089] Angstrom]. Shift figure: 0.29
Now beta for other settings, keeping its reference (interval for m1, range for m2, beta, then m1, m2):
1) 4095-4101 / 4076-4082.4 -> -1.22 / 0.130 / 0.145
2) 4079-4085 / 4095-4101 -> -1.22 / 0.114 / 0.130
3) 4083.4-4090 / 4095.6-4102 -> -1.24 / 0.124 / 0.138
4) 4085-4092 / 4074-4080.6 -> -1.29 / 0.133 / 0.141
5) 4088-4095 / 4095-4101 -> -1.20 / 0.112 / 0.130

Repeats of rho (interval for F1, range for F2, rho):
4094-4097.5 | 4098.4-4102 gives 0.0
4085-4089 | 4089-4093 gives -0.6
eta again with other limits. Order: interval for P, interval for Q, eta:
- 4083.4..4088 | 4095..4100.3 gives -0.022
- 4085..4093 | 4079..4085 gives 0.001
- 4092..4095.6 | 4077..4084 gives -0.006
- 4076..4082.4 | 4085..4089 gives 0.030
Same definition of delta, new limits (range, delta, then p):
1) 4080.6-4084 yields 1.65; 2.72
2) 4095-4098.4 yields 1.63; 2.65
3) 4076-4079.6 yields 1.69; 2.86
